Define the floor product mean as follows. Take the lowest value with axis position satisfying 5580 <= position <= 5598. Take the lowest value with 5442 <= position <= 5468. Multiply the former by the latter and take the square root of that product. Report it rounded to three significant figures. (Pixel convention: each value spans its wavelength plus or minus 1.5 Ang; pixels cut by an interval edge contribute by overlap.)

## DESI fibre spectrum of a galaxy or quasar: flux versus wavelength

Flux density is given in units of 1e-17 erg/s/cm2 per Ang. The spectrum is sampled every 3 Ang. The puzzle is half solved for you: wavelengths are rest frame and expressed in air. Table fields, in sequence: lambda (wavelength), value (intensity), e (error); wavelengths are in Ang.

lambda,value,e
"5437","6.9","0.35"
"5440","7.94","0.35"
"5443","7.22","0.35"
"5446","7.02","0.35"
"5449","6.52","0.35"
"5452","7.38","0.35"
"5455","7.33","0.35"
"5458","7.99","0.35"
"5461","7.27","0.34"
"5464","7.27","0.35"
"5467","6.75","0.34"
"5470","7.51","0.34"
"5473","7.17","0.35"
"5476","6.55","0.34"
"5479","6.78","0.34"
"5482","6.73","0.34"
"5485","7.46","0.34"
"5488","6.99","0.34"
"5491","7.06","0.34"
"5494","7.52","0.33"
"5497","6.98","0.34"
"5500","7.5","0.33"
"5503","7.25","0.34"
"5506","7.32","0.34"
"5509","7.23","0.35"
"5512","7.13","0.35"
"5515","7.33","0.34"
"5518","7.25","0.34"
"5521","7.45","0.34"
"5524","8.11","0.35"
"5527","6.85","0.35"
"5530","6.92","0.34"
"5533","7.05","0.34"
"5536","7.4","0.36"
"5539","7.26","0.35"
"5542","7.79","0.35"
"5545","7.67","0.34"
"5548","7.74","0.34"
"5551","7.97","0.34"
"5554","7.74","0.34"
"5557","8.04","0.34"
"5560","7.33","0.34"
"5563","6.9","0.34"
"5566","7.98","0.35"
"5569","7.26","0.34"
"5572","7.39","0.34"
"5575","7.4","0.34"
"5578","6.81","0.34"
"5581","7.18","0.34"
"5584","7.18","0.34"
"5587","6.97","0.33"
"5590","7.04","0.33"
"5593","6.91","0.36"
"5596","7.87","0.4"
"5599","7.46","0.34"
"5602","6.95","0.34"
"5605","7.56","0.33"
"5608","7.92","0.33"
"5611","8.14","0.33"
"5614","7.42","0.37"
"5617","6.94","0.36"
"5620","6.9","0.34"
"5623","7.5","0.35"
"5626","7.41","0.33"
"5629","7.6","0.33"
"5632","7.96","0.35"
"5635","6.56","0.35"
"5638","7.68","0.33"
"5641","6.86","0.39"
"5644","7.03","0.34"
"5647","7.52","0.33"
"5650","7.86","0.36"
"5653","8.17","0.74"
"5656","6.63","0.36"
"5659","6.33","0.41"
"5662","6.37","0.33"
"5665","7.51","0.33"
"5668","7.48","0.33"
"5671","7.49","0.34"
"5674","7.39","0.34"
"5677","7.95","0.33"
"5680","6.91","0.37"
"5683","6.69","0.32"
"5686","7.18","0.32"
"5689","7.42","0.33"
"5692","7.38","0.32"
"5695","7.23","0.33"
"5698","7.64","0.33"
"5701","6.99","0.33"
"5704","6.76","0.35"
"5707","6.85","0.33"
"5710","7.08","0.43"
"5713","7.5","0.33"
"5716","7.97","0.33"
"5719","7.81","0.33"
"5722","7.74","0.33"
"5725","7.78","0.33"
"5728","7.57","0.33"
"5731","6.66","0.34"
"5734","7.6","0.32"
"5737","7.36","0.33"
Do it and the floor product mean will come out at 6.71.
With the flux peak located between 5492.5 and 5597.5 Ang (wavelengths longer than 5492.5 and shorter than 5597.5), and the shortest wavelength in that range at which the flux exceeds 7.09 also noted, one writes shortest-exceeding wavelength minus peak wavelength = -30 Ang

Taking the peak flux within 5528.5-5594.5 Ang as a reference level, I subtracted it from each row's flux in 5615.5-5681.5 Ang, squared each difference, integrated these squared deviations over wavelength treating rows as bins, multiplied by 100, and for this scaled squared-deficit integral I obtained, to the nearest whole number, 5627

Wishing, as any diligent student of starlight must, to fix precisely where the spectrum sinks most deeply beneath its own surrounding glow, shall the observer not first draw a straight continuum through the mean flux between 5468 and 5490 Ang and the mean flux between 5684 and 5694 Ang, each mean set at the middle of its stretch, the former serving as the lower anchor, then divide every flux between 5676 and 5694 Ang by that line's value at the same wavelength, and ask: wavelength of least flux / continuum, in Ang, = 5683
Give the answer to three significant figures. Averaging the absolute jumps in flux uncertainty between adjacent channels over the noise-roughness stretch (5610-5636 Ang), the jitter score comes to 0.0150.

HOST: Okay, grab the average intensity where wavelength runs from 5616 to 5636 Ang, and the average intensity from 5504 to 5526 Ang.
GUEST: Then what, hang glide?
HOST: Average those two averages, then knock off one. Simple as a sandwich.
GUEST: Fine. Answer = 6.34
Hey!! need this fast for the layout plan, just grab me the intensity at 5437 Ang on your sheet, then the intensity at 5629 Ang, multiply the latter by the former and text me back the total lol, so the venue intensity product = 52.4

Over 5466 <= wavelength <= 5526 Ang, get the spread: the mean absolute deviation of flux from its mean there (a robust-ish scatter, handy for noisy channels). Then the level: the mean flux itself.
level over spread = 27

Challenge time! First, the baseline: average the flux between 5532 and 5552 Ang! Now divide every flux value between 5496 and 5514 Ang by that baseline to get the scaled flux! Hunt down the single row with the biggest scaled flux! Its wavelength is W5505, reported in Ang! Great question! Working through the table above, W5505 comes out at 5500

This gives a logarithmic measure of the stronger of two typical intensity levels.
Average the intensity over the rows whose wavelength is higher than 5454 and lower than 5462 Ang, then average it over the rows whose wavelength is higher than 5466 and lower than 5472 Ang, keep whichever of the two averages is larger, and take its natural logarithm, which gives 2.02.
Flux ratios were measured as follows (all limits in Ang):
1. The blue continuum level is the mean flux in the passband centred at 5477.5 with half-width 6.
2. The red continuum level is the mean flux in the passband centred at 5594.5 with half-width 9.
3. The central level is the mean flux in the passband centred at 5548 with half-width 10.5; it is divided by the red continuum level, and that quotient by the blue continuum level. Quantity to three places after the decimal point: 0.158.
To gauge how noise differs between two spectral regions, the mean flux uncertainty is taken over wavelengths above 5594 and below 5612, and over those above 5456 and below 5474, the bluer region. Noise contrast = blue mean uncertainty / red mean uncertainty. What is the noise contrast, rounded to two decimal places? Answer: 1.00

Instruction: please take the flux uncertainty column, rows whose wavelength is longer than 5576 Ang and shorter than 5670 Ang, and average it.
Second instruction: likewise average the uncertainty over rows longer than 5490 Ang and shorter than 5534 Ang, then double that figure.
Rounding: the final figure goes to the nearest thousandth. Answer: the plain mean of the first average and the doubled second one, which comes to 0.521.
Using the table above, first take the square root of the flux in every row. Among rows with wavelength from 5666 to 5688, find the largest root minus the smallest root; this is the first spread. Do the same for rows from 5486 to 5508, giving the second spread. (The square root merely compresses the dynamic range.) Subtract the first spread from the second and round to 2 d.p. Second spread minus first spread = -0.13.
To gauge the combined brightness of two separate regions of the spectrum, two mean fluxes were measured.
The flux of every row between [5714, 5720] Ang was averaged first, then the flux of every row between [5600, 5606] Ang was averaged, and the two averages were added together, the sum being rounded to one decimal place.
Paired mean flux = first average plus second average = 15.1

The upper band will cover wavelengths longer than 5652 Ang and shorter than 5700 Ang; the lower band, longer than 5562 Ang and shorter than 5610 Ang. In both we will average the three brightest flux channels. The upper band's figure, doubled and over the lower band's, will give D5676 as 1.999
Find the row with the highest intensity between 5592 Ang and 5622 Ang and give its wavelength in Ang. 5611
